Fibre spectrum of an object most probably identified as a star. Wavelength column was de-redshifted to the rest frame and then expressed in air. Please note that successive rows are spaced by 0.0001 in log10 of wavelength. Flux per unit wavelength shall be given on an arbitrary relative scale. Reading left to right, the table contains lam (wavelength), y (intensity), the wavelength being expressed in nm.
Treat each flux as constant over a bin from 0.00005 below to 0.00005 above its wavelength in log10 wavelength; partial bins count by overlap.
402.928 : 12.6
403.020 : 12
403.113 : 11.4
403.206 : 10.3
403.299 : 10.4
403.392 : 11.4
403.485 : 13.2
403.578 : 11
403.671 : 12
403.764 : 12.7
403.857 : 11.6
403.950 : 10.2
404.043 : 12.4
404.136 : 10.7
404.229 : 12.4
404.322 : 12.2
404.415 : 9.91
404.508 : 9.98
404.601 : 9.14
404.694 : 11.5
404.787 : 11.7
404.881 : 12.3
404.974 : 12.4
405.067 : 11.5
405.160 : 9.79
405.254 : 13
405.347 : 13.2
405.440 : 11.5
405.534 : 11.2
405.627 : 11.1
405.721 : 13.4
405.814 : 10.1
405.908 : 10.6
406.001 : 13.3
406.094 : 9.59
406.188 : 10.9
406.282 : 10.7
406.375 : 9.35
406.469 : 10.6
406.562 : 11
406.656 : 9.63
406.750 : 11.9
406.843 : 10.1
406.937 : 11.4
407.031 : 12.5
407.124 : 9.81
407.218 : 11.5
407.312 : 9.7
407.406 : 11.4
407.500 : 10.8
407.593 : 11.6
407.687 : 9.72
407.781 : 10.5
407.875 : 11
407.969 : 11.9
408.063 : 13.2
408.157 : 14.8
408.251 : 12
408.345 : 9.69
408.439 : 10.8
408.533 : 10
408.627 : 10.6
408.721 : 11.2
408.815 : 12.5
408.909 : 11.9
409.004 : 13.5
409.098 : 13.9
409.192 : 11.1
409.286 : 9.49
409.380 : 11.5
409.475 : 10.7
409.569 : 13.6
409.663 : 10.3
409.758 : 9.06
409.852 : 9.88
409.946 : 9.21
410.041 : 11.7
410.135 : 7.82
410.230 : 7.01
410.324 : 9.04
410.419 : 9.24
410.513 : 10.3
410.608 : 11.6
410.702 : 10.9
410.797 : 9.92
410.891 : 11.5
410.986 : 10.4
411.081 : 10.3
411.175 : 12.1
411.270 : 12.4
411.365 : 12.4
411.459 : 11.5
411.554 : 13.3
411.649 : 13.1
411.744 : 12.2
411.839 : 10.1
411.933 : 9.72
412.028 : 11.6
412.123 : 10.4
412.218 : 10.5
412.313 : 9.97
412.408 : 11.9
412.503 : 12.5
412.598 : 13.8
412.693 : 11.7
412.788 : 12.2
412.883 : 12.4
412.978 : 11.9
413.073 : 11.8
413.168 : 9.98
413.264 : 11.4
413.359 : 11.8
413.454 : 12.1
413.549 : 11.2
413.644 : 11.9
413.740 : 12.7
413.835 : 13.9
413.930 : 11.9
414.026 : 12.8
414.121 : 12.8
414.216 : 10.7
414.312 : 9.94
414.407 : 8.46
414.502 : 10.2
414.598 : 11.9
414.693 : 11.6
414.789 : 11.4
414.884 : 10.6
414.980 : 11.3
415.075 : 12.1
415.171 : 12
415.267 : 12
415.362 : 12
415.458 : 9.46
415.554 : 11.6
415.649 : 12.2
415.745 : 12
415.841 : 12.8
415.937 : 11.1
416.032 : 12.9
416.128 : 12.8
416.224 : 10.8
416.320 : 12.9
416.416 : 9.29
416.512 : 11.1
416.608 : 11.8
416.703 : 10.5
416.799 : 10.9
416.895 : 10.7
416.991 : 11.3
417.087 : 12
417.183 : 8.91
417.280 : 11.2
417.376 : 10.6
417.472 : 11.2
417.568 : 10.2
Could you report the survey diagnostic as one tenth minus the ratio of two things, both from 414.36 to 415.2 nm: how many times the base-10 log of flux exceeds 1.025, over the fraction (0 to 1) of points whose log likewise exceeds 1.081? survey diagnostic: -63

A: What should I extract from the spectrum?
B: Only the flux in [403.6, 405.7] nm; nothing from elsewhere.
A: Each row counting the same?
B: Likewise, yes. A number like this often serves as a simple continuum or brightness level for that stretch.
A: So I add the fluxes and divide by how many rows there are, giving 11.5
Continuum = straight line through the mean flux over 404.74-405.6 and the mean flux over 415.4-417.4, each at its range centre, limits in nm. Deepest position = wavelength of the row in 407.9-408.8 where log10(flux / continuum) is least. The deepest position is 408.345 nm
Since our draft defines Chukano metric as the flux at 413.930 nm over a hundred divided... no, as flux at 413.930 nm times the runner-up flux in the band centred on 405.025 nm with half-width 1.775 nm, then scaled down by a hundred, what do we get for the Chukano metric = 1.58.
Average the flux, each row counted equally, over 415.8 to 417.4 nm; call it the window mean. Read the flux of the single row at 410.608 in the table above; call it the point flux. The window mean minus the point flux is -0.33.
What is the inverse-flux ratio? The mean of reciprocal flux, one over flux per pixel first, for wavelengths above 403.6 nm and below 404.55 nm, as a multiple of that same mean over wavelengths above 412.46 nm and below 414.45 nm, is 1.03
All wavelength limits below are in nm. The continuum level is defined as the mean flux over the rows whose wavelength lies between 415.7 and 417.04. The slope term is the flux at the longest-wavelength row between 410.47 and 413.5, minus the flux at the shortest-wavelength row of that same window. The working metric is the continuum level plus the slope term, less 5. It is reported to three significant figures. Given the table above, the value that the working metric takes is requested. 8.29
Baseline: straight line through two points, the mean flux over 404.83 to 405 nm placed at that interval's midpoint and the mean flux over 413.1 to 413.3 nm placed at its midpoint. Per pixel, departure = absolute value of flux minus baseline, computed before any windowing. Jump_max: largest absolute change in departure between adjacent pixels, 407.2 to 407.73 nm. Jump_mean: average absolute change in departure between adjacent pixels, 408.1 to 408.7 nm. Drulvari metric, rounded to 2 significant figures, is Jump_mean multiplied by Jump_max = 2.6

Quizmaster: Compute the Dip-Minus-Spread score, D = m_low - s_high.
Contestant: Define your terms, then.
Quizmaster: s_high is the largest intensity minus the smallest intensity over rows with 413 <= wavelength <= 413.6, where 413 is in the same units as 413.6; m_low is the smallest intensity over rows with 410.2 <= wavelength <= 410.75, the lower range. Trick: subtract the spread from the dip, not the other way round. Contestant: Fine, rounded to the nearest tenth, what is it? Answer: 4.9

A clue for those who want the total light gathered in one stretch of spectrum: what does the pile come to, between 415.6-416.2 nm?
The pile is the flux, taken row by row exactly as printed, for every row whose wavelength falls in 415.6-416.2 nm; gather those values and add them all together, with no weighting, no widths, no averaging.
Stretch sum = 74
